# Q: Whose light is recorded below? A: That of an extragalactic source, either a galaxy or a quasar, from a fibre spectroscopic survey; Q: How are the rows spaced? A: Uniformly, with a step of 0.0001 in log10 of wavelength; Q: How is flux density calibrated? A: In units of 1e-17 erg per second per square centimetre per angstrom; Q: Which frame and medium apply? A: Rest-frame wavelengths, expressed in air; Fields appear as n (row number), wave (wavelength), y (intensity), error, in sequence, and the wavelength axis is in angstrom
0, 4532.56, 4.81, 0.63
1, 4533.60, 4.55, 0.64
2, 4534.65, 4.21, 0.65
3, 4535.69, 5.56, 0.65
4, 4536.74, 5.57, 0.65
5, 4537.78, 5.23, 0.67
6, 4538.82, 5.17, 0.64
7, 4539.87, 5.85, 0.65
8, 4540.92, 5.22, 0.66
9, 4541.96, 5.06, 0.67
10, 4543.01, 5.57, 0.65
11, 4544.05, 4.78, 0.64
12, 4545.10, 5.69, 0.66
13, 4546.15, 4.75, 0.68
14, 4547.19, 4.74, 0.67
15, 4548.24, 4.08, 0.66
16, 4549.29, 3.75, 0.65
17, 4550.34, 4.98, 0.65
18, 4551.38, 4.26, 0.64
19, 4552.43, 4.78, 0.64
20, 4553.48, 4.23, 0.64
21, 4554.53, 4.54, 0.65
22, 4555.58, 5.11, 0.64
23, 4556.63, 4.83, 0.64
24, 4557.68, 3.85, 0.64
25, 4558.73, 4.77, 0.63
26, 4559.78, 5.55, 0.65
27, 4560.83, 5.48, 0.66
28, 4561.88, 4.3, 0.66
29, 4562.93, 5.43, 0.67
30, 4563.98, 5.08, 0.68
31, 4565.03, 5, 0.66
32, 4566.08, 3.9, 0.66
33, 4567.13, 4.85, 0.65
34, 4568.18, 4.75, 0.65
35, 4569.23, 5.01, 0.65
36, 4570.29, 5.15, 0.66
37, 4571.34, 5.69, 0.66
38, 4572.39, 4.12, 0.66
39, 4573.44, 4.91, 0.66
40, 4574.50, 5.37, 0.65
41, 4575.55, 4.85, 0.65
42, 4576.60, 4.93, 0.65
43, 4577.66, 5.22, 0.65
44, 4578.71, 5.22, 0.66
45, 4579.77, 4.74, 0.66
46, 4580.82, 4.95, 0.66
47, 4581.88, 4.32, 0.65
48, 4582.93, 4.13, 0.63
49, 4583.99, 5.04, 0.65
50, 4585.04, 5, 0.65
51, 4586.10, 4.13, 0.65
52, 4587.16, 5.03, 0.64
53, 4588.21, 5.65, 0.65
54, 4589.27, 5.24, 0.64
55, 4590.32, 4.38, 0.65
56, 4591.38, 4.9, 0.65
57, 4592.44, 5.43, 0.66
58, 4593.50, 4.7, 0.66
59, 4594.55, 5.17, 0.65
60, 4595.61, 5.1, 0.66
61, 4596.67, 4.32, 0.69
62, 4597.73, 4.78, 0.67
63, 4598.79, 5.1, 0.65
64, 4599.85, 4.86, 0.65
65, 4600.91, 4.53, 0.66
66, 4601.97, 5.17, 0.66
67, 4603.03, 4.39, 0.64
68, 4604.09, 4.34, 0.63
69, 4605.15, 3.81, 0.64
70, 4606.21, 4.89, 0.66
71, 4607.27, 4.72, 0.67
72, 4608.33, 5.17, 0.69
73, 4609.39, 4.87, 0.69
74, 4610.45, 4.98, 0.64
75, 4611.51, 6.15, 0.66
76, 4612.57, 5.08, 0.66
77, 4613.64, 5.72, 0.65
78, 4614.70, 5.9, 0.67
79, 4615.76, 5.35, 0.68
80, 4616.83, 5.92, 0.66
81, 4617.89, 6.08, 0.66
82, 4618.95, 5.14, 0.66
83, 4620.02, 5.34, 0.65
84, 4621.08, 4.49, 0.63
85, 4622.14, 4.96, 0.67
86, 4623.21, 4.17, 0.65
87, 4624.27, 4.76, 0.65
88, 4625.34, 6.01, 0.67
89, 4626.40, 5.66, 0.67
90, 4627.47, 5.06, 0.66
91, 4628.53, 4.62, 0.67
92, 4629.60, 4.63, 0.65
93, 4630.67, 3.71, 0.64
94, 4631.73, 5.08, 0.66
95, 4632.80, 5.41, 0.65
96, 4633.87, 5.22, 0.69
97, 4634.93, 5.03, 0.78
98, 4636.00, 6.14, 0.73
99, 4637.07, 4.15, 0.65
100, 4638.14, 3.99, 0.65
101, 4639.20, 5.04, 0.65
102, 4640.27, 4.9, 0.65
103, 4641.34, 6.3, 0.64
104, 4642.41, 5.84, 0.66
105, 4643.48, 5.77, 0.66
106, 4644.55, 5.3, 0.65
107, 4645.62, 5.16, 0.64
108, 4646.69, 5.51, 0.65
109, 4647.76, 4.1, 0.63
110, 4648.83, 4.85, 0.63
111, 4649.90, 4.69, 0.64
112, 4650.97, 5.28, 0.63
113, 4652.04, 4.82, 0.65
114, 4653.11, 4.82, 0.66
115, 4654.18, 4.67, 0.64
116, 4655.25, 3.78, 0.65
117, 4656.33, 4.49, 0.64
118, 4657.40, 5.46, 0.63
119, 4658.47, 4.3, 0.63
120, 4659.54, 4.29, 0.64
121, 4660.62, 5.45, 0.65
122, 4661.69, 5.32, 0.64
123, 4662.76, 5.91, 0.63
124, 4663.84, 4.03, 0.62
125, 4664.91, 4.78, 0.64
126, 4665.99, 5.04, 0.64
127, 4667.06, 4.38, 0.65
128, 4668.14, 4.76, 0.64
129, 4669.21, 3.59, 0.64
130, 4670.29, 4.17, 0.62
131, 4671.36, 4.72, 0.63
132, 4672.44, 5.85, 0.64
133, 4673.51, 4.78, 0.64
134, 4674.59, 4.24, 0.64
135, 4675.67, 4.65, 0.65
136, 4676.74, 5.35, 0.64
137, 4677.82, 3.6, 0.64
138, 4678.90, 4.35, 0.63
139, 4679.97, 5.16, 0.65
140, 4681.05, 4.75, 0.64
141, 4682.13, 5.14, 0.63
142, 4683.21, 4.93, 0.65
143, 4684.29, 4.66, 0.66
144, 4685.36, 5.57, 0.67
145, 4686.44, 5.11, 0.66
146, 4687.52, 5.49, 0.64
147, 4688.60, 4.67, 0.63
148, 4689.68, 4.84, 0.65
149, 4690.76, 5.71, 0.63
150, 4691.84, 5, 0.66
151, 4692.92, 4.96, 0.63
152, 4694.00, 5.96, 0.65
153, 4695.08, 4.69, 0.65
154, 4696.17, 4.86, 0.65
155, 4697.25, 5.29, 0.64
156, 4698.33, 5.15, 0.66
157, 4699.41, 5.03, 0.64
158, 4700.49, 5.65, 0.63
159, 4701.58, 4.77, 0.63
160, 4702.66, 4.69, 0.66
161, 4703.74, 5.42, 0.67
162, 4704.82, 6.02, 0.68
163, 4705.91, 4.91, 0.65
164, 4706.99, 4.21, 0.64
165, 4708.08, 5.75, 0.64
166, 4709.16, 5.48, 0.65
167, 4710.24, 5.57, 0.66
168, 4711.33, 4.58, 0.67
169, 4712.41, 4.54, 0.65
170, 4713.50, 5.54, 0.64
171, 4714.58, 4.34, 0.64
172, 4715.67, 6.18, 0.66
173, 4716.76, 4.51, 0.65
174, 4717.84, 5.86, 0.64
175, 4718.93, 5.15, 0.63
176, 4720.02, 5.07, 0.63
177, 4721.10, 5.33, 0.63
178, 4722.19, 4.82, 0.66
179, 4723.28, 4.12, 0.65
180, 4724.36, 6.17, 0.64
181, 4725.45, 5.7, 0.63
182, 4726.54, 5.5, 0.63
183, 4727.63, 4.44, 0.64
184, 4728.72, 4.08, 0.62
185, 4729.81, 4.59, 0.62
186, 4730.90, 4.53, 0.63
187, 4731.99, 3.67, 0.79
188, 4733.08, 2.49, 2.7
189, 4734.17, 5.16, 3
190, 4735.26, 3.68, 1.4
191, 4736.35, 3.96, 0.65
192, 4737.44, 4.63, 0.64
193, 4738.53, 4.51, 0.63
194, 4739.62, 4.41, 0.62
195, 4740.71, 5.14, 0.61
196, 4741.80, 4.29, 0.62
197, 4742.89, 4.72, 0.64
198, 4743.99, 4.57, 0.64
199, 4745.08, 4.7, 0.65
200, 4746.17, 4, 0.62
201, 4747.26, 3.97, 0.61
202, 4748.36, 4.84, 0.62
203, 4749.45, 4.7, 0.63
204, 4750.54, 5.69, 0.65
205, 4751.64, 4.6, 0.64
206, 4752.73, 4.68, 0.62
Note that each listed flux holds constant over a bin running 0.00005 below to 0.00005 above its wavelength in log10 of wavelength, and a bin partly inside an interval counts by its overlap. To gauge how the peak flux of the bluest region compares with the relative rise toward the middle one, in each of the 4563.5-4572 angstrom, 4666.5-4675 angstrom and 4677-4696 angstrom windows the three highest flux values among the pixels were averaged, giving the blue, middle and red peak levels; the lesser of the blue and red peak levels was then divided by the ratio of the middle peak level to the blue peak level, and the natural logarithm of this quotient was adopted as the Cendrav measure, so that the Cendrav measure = 1.70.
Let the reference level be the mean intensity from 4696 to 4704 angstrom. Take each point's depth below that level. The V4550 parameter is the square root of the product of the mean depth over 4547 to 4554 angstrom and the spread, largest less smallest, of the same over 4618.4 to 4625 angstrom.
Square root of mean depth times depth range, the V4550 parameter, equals 0.9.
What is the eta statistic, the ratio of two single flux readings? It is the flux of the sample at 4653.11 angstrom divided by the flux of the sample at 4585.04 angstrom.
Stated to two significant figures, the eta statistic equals 0.96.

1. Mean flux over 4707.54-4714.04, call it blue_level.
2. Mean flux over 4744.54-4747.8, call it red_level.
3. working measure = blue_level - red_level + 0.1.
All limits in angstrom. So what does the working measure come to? 1.12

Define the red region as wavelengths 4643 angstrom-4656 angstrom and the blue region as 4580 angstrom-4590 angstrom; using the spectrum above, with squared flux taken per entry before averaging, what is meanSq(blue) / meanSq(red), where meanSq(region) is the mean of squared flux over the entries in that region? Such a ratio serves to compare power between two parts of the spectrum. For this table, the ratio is 0.97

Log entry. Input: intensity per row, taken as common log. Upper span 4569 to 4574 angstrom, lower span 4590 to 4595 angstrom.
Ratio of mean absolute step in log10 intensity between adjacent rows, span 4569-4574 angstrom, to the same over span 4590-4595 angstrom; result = 1.4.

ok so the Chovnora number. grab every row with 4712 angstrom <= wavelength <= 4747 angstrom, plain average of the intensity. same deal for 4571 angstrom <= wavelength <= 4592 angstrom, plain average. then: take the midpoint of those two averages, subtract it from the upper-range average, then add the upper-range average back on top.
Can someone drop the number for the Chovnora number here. 4.60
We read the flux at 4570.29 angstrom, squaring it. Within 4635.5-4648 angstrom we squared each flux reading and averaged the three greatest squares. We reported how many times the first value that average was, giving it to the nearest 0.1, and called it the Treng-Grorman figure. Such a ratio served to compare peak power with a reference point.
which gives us 1.4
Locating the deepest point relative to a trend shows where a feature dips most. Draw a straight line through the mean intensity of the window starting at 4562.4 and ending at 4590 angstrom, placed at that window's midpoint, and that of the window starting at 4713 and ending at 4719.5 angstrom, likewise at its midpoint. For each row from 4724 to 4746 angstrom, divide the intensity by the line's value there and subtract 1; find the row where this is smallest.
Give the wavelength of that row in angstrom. 4733.08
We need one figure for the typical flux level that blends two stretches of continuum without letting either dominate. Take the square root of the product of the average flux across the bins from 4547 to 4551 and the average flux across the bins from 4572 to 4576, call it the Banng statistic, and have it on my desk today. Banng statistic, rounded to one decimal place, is 4.6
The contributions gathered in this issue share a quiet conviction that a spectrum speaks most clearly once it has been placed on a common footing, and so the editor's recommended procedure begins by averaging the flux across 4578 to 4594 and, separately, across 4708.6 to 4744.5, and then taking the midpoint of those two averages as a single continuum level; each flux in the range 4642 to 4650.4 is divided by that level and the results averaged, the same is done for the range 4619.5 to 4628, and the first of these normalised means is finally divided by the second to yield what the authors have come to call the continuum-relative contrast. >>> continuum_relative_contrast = 1.02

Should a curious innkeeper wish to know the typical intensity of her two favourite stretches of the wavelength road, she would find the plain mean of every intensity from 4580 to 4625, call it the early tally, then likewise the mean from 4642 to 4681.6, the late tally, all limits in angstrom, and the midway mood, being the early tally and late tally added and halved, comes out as 4.88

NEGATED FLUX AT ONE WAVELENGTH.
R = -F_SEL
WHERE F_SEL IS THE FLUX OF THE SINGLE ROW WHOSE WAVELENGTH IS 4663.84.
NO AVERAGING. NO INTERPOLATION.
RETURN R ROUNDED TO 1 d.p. -4.0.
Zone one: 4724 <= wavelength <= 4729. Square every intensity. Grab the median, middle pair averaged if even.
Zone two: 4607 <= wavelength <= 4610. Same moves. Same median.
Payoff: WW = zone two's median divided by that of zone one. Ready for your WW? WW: 0.78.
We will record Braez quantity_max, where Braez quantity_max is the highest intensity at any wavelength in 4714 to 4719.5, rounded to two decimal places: 6.18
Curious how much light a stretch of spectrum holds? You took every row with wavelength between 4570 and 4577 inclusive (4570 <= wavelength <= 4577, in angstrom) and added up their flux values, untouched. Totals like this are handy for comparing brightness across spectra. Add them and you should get 35.0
